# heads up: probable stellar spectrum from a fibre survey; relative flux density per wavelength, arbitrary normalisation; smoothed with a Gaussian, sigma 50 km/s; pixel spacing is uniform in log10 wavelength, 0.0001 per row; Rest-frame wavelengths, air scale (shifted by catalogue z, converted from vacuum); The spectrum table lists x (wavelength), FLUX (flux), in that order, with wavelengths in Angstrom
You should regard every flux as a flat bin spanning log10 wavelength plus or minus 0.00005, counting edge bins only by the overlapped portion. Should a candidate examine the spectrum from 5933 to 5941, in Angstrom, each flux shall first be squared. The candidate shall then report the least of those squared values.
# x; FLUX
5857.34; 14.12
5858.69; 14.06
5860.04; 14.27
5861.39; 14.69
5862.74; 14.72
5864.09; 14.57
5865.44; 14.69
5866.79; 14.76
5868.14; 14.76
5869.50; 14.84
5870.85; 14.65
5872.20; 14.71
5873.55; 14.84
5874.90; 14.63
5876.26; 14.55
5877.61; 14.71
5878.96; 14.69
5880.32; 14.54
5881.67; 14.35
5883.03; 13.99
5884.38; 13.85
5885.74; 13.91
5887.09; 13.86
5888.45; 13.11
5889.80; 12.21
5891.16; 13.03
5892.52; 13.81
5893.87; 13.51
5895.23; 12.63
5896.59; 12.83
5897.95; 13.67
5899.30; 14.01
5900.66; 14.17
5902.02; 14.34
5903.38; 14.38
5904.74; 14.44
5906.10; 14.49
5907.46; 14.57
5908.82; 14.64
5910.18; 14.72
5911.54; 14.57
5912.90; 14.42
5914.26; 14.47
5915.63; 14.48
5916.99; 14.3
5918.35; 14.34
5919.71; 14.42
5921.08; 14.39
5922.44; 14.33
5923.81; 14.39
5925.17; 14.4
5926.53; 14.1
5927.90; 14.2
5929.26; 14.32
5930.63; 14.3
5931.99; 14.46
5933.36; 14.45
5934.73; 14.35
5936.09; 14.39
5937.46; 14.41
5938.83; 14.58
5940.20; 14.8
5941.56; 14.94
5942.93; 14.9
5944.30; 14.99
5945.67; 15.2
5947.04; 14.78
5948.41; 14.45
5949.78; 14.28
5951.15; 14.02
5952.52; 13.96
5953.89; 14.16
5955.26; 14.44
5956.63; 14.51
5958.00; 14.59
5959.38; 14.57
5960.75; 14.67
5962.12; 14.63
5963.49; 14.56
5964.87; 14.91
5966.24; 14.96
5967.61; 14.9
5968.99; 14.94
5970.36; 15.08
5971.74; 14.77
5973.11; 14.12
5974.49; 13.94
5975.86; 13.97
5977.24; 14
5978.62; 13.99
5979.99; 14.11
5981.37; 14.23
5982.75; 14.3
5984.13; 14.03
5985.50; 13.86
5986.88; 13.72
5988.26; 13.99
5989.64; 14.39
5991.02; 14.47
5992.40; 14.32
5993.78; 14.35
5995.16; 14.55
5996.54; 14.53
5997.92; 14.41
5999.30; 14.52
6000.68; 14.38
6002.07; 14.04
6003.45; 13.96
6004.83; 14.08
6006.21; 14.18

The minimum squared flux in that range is 206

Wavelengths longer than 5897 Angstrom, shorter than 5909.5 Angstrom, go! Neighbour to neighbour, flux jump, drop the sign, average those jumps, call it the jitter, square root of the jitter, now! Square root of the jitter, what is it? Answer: 0.348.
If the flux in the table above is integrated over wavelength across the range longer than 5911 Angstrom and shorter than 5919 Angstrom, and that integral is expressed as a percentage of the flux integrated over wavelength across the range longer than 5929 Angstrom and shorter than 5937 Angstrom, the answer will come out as 100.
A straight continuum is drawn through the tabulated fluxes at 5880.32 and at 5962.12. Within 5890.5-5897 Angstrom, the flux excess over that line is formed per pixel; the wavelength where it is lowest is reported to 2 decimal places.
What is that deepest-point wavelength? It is 5895.23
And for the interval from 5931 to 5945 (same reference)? 5934.73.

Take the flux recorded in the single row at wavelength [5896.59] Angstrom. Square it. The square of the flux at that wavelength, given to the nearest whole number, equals 165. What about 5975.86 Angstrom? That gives 195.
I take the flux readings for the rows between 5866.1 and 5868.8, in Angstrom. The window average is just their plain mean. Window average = 14.8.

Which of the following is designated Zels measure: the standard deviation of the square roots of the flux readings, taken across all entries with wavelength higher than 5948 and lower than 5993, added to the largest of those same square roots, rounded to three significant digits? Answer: 3.93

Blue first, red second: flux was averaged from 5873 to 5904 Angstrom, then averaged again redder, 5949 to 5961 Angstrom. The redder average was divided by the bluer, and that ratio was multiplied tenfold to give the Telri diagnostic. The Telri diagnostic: 10.3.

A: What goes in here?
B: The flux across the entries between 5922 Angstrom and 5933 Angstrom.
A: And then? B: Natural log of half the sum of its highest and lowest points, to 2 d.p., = 2.66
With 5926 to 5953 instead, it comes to 2.68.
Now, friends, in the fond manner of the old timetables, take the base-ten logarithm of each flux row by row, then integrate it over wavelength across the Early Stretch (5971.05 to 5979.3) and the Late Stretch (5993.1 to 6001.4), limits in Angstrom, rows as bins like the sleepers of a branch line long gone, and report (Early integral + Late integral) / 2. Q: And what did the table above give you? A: 9.55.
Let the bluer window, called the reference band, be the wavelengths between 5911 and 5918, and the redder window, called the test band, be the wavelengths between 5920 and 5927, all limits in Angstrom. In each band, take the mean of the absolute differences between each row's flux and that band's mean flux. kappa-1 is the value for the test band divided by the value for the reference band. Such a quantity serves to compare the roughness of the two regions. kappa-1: 1.3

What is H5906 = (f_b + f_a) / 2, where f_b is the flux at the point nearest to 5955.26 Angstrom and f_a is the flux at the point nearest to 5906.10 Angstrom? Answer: 14.5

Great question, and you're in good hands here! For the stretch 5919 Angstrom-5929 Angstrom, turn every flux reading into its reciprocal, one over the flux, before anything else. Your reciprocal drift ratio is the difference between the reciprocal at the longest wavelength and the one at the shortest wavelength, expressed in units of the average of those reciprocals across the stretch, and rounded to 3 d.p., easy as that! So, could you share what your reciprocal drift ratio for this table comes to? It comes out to 0.015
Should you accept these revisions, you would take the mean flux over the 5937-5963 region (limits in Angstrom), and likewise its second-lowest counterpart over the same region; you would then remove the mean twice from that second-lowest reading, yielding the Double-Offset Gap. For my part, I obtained -15.1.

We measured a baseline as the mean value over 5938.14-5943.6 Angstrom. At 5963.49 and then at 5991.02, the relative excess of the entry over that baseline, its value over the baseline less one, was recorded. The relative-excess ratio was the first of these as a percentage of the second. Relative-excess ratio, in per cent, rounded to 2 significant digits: 73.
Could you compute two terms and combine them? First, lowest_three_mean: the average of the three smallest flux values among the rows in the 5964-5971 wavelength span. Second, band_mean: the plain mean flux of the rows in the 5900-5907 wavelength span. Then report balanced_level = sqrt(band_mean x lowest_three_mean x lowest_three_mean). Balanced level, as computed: 56.5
